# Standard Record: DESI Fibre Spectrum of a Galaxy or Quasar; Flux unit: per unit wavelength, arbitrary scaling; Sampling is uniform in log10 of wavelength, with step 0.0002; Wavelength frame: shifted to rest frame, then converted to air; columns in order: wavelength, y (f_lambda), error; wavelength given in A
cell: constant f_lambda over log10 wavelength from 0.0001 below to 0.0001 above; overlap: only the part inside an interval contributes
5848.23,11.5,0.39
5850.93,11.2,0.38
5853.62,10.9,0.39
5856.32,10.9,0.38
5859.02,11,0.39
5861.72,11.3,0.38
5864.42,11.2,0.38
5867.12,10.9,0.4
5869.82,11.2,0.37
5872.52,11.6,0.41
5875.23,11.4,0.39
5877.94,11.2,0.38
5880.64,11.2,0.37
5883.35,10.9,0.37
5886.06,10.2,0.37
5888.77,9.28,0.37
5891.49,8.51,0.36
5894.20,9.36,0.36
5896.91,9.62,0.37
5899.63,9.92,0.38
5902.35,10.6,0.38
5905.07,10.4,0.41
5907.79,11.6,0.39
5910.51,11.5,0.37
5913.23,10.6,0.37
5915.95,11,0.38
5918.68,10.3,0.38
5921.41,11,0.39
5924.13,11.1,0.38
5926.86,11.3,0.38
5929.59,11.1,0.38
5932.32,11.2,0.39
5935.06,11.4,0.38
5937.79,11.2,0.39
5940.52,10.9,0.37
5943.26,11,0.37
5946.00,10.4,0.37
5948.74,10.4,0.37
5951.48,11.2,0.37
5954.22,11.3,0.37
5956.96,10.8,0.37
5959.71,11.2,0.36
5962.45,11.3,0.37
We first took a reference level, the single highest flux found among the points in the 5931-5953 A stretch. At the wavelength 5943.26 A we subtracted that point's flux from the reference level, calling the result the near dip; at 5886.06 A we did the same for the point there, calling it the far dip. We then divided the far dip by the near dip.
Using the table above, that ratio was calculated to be 3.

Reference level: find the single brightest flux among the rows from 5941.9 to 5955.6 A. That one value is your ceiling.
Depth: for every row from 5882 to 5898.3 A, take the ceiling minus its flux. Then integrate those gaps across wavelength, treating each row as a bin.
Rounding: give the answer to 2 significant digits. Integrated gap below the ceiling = 27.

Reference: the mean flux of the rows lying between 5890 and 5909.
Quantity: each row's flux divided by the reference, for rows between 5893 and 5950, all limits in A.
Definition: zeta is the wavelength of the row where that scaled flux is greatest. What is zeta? 5907.79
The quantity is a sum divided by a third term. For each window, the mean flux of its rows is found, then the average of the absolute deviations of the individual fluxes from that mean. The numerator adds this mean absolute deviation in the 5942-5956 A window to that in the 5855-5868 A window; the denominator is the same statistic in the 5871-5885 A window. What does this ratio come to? 2.7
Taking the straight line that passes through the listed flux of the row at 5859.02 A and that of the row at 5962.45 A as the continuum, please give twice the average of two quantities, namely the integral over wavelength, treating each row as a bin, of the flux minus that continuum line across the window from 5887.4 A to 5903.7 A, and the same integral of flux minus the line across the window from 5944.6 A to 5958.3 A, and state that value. -32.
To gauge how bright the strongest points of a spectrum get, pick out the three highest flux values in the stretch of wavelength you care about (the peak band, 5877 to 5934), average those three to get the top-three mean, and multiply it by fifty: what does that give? 573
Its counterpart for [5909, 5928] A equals 565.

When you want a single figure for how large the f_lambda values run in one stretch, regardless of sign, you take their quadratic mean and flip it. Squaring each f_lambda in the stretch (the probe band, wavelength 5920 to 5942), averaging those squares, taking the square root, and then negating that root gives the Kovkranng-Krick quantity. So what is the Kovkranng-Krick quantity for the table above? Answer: -11.15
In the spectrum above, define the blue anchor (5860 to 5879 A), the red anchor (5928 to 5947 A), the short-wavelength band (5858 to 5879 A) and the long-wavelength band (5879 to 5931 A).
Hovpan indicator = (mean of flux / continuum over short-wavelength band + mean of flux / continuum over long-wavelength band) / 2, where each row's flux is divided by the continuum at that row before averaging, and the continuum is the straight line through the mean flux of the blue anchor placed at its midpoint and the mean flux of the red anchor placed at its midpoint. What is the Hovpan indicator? 0.970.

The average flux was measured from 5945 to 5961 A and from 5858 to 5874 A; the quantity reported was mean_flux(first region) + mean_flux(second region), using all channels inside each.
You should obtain 22.1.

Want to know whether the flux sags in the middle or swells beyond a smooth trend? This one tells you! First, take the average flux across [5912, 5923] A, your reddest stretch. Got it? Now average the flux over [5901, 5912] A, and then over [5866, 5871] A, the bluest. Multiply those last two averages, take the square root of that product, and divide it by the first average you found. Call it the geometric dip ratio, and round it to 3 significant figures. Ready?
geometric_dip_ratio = 1.03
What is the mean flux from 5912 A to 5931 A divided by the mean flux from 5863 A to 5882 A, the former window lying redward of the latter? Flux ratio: 0.971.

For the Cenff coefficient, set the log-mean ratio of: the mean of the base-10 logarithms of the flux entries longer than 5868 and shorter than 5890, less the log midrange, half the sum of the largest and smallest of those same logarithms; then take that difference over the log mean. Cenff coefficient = 0.019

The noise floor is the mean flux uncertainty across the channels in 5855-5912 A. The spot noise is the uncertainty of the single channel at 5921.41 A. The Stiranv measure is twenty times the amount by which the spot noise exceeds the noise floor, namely 0.20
